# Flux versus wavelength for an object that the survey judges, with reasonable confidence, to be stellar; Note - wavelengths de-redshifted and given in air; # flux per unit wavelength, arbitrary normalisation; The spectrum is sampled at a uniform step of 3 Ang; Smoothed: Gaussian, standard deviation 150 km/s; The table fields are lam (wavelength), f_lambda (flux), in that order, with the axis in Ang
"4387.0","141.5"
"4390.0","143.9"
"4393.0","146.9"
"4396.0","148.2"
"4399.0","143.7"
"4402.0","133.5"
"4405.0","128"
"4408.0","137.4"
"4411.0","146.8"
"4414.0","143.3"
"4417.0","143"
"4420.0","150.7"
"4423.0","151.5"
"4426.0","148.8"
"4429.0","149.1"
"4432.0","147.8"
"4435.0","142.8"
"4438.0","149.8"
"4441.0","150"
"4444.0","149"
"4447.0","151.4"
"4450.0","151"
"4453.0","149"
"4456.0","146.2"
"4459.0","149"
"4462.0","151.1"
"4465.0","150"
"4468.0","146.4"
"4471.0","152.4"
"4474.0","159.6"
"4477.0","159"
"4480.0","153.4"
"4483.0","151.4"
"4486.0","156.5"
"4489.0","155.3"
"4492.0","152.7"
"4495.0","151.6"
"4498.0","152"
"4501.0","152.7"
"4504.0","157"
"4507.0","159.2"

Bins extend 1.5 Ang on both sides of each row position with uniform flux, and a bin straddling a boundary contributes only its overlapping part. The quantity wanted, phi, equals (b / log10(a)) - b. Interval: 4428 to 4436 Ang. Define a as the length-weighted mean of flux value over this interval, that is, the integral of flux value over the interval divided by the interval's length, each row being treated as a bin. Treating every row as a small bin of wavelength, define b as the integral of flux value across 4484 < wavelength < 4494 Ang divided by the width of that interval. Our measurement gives -83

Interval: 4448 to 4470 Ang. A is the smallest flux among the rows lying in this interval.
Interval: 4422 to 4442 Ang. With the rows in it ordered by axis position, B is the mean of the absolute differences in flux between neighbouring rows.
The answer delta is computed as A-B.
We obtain 143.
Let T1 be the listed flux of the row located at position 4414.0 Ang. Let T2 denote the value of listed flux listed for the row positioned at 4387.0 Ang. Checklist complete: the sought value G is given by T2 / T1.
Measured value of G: 0.99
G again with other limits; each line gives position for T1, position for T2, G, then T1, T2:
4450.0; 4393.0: 0.97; 151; 146.9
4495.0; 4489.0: 1.02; 151.6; 155.3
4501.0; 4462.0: 0.99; 152.7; 151.1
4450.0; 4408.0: 0.91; 151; 137.4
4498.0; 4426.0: 0.98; 152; 148.8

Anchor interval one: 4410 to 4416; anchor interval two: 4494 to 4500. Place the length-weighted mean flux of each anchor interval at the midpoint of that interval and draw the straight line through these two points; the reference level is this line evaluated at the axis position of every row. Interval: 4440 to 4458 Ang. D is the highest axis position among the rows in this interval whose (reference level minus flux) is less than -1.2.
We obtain 4450.0 Ang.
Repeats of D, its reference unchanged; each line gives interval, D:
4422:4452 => 4450.0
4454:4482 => 4480.0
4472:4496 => 4492.0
